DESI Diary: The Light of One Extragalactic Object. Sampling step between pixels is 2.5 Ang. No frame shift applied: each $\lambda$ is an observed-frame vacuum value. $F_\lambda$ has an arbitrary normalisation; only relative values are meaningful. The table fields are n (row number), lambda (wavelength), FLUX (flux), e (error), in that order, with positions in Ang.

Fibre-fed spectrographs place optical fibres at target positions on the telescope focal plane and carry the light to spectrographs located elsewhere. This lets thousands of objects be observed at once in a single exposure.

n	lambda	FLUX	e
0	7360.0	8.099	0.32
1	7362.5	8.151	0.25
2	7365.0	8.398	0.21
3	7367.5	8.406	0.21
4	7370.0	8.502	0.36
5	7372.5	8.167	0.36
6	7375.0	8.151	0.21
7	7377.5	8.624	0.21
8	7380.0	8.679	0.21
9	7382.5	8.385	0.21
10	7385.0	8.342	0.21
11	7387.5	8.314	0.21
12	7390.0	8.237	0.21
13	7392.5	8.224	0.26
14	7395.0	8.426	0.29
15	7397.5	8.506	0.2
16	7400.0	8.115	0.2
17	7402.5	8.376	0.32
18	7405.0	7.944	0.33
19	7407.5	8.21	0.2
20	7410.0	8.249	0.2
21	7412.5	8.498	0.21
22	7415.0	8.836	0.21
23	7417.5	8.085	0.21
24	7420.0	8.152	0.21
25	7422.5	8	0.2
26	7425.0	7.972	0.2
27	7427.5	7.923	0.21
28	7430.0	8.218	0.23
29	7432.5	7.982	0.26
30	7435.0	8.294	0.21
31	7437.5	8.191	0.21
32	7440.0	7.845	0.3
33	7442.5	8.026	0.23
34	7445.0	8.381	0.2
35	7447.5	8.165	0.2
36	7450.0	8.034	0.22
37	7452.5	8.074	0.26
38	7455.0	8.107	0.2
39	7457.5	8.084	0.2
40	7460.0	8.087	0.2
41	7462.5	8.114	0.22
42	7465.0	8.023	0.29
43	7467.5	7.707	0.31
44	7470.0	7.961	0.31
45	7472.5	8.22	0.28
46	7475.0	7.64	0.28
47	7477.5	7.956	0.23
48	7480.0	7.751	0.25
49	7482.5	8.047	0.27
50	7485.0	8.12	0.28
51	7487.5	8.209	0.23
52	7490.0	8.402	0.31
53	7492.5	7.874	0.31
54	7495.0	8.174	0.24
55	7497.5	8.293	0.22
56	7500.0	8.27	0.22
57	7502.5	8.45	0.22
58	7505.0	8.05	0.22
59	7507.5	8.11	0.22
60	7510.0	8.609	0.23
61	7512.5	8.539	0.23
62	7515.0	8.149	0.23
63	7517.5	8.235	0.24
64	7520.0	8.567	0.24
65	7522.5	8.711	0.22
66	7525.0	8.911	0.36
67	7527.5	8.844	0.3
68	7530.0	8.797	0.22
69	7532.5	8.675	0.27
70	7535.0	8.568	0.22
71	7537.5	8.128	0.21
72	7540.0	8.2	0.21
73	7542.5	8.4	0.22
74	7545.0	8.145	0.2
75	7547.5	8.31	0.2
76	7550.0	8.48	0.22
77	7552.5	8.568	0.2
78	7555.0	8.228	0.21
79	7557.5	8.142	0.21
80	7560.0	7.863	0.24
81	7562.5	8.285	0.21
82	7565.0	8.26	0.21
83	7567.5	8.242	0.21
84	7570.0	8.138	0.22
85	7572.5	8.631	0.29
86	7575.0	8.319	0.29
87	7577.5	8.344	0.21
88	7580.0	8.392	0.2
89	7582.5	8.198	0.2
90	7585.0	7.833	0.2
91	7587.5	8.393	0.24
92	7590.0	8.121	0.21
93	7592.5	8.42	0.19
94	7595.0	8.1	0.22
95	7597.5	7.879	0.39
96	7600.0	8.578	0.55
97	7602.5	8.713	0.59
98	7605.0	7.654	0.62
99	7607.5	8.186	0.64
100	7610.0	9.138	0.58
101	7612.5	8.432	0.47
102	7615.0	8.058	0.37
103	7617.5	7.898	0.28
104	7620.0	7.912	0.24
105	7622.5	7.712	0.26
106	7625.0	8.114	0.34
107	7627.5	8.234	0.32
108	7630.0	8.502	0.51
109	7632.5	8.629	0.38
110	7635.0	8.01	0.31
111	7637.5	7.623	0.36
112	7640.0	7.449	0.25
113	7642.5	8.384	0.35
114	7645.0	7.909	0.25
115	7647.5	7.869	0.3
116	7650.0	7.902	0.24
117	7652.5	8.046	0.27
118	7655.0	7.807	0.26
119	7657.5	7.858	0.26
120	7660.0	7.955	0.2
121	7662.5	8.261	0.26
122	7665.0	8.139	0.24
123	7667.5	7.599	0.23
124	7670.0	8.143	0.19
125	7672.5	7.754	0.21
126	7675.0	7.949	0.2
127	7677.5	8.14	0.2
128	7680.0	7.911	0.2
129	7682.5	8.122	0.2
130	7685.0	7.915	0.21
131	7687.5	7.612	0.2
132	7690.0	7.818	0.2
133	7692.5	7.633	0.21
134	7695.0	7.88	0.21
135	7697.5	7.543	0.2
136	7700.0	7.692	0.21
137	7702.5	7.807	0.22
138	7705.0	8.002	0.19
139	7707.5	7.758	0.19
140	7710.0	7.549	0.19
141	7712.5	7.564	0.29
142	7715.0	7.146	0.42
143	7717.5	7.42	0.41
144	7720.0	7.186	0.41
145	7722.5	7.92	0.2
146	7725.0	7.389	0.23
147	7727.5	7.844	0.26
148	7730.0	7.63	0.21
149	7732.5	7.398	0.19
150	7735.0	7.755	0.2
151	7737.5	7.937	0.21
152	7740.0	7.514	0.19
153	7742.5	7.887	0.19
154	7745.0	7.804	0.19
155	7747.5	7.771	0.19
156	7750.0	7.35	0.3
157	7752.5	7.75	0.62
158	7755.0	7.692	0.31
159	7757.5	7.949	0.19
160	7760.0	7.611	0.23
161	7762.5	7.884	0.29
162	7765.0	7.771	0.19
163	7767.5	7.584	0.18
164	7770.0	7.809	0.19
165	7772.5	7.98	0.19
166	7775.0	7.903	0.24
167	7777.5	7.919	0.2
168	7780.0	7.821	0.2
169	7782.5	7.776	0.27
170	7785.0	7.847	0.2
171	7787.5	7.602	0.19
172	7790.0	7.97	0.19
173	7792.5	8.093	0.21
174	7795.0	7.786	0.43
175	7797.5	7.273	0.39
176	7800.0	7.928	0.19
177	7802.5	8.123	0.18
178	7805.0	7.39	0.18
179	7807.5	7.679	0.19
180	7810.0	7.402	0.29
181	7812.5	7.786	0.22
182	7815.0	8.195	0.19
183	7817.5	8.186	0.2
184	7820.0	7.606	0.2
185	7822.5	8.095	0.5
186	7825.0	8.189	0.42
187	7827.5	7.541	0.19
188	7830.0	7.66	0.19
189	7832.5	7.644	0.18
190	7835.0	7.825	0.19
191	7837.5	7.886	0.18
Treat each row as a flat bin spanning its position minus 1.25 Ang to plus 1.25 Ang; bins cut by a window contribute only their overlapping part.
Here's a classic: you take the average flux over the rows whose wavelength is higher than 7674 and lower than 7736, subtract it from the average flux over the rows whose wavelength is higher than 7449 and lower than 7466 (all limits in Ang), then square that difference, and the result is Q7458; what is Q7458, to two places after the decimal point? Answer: 0.14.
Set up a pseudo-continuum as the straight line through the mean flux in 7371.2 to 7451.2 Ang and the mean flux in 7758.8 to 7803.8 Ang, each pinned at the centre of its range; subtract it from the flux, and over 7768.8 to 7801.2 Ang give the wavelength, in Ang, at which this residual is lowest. 7797.5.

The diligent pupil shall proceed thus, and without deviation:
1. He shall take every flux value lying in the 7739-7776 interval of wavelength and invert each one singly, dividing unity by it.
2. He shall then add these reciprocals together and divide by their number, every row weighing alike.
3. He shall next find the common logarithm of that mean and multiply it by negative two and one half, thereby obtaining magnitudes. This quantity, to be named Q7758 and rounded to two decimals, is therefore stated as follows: 2.22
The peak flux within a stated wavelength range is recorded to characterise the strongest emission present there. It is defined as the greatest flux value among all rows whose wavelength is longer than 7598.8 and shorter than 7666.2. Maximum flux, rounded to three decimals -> 9.138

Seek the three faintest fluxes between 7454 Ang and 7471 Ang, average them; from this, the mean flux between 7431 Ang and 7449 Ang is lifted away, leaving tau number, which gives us -0.23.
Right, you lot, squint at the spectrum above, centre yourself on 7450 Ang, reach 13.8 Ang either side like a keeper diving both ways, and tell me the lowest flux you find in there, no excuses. 7.845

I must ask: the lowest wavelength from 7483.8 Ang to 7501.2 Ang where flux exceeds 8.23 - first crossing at 7490.0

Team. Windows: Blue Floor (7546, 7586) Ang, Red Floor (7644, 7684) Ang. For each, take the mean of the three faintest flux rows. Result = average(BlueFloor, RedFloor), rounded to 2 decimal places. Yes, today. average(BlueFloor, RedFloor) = 7.83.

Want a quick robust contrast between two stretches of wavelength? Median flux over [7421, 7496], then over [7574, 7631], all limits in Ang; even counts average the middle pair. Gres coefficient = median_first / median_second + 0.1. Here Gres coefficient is 1.08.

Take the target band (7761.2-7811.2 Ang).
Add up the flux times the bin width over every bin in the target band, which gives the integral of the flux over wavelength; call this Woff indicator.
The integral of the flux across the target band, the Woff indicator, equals 389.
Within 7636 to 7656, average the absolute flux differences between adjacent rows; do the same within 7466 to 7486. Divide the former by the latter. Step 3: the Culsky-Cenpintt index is 1.03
